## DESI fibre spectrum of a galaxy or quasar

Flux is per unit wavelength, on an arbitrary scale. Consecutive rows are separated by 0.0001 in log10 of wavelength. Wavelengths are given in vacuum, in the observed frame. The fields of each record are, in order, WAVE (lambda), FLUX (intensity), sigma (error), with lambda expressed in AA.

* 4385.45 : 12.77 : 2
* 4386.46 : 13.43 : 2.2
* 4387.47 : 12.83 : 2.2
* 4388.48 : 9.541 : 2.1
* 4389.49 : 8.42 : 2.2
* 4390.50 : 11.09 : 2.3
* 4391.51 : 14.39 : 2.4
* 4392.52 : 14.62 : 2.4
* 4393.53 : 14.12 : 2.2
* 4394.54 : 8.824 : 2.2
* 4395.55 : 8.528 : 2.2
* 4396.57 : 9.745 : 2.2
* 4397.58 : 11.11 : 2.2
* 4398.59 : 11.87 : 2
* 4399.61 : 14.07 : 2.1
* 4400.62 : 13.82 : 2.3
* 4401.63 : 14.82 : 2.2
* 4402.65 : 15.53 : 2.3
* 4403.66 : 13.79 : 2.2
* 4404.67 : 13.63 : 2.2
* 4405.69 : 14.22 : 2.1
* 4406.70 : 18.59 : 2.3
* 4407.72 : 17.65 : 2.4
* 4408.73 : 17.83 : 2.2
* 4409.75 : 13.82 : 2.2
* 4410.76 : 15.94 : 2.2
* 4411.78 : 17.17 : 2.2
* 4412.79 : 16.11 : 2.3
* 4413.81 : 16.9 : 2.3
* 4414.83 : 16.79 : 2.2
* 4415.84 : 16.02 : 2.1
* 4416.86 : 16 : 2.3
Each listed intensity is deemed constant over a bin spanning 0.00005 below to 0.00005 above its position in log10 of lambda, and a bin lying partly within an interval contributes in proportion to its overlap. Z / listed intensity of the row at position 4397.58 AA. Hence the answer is 11.11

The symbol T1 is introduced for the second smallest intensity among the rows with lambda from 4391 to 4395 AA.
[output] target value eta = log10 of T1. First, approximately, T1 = 14.12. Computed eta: 1.15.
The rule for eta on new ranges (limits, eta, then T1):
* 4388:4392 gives 0.98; 9.541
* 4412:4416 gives 1.21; 16.11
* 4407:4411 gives 1.20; 15.94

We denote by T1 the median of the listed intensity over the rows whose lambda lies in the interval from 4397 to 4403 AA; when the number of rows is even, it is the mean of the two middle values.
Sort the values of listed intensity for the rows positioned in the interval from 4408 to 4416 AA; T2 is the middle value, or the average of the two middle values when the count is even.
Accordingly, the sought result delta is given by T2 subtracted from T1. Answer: -2.5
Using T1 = 14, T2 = 16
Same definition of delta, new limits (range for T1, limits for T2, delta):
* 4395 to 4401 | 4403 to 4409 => -4.4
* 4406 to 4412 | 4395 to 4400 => 6.3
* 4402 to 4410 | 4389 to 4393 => 2.1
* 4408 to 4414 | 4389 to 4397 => 6.1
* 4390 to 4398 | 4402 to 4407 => -3.1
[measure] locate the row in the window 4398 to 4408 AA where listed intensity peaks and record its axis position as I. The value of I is 4406.70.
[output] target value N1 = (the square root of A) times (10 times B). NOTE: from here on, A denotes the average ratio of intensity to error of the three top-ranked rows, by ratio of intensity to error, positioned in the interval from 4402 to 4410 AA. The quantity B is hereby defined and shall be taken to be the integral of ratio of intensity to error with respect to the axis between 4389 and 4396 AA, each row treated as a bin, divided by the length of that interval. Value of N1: 141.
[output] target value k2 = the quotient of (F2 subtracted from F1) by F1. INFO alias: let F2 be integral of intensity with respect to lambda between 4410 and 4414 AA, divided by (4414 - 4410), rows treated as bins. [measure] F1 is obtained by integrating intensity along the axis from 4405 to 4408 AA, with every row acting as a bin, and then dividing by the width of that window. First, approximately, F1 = 16.5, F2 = 16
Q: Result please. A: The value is 0.01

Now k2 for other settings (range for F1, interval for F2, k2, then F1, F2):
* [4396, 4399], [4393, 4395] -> -0.07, 10.8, 12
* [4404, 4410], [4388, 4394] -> 0.25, 16.0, 12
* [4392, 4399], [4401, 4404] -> -0.31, 11.3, 15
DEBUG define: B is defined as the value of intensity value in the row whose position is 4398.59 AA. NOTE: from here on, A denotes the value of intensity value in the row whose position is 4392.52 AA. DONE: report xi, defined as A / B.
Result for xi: 1.23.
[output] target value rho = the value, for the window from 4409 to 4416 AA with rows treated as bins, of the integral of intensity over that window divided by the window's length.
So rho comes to 16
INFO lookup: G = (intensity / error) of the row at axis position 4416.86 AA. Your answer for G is 7.0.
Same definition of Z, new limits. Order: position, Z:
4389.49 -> 8.42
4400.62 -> 13.82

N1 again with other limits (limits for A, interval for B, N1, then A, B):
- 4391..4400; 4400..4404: 164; 6.4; 6.5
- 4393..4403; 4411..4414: 191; 6.7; 7.4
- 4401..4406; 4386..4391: 130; 6.8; 5.0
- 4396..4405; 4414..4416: 197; 6.7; 7.6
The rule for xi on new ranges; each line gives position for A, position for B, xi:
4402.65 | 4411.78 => 0.90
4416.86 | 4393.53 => 1.13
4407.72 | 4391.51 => 1.23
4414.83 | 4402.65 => 1.08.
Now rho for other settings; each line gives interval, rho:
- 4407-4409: 18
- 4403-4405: 14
